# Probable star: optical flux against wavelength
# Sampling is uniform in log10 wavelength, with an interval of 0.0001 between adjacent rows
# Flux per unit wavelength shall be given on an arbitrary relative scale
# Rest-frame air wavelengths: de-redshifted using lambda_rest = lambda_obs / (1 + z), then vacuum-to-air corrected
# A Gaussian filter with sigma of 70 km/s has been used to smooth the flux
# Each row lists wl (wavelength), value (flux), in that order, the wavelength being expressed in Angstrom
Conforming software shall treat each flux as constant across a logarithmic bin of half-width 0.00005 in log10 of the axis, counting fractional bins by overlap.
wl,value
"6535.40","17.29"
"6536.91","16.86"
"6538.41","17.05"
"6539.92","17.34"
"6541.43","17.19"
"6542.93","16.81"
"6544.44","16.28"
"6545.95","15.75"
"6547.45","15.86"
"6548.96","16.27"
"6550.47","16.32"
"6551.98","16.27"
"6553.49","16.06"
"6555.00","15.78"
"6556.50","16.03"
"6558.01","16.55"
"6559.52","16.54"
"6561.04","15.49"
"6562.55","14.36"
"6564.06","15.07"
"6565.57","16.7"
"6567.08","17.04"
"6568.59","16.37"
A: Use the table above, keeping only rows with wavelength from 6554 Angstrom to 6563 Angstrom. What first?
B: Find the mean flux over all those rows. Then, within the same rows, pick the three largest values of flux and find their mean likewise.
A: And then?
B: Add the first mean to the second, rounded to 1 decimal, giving 32.2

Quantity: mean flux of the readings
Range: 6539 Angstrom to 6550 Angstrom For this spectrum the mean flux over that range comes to 16.5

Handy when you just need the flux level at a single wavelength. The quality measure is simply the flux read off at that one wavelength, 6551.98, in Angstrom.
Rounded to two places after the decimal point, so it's 16.27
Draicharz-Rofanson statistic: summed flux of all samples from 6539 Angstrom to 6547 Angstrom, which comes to 83.37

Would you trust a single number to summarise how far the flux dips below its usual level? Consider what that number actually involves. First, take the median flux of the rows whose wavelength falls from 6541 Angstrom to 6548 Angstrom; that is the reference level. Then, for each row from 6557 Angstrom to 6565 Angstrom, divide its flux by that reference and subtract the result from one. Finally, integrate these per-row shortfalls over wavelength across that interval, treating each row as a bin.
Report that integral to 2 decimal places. 0.31 Angstrom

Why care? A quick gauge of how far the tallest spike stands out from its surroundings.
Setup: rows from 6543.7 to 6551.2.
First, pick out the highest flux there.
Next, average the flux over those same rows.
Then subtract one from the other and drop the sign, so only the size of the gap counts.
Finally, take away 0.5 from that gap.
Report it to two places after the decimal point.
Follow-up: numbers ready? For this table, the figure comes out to -0.28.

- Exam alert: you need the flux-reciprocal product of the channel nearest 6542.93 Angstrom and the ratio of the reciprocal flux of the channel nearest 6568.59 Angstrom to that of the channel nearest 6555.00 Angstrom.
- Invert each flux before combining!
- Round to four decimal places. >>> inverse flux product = 0.0573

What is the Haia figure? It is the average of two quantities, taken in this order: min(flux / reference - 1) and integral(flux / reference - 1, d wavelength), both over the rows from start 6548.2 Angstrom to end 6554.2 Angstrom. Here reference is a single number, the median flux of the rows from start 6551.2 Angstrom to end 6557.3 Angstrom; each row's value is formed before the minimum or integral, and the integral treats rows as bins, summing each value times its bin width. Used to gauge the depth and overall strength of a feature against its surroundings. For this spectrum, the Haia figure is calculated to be 0.035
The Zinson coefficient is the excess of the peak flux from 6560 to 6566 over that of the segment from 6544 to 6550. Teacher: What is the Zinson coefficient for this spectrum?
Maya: 0.42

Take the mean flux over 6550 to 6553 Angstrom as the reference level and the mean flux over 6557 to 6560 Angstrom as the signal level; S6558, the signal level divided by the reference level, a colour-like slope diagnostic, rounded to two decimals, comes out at 1.02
